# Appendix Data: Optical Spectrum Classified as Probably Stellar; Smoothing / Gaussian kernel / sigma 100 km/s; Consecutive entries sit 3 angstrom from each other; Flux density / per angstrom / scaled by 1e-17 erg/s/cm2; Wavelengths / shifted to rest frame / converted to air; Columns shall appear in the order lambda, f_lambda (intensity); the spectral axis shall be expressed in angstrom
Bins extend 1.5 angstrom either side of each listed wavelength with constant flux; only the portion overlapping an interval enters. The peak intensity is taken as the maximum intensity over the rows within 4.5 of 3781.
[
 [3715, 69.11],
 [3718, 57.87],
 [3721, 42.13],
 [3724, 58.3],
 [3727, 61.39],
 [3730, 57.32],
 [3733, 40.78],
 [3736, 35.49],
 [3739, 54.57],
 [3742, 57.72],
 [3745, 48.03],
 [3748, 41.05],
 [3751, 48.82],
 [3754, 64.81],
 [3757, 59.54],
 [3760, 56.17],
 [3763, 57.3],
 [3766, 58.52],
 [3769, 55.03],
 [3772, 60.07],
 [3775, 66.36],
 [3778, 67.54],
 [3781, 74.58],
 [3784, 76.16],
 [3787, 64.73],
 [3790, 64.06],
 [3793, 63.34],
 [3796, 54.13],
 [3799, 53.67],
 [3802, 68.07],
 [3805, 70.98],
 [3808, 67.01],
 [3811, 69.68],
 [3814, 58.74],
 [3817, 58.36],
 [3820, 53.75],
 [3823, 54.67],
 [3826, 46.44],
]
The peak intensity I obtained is 76.16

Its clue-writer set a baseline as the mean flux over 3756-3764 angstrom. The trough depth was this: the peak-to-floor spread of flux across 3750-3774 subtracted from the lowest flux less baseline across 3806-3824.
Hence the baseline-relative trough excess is -20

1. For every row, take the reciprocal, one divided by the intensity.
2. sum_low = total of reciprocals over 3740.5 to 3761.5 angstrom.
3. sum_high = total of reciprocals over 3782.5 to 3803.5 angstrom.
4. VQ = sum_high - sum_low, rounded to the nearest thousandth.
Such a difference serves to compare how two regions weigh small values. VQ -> -0.021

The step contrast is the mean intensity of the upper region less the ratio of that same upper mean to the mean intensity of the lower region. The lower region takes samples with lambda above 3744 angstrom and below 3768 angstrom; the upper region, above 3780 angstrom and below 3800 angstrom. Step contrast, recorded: 63.2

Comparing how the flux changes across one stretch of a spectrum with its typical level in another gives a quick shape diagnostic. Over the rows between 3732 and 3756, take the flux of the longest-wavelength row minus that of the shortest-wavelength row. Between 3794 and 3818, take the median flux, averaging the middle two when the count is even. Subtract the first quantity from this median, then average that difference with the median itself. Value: 51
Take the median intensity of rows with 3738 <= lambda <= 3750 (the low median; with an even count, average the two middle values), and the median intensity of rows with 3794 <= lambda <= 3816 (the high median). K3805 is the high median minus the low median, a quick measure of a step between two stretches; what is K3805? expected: 16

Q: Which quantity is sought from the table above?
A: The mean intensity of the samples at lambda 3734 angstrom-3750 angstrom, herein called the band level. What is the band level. 47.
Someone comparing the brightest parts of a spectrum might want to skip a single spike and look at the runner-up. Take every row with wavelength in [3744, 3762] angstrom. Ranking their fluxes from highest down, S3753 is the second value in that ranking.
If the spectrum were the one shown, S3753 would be 59.54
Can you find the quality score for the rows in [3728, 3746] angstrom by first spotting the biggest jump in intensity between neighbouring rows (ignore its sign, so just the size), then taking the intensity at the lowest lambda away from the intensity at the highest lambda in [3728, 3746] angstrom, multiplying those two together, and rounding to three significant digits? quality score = -177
